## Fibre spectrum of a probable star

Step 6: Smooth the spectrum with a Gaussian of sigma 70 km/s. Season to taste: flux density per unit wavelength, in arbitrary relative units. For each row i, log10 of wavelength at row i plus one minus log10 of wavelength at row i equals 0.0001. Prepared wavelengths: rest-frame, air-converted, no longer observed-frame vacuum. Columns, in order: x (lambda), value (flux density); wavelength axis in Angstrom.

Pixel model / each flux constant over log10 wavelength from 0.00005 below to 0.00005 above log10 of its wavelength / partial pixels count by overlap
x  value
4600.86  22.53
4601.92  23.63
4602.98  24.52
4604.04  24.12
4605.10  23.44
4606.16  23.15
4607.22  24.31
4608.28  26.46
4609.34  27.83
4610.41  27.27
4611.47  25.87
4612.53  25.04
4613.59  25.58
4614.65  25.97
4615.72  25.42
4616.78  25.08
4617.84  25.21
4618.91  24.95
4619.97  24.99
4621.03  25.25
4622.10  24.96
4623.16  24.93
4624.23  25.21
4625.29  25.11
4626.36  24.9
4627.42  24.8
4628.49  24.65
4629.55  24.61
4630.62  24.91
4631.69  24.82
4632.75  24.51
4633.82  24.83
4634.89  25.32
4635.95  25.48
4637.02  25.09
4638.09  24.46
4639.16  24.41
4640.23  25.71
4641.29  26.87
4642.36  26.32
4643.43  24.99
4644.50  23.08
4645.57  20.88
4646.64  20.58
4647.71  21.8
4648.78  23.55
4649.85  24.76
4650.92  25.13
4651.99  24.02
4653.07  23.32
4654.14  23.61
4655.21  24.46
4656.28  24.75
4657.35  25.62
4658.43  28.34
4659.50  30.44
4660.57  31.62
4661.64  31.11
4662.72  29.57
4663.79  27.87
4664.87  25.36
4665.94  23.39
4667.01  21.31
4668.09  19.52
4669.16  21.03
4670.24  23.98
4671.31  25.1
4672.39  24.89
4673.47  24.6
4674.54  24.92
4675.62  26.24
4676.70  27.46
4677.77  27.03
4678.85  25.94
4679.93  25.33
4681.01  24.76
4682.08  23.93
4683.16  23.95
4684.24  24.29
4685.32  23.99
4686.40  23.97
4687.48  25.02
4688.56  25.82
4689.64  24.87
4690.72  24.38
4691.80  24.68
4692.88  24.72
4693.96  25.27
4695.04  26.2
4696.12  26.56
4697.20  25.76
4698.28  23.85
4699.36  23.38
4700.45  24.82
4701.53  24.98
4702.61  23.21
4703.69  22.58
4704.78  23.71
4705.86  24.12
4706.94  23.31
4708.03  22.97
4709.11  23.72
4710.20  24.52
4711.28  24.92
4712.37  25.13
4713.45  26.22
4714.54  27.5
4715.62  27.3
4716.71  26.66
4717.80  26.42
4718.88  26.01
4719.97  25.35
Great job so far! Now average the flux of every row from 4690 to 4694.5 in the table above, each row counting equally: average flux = 24.8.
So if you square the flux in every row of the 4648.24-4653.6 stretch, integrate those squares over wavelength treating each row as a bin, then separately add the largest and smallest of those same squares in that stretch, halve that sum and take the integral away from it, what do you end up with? -2539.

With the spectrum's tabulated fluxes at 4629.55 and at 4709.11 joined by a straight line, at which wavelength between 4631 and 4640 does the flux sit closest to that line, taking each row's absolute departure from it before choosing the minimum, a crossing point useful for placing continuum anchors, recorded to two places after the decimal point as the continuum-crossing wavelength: 4638.09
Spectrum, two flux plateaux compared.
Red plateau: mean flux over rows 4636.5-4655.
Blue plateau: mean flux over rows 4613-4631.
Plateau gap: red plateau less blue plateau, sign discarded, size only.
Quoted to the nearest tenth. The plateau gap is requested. 1.1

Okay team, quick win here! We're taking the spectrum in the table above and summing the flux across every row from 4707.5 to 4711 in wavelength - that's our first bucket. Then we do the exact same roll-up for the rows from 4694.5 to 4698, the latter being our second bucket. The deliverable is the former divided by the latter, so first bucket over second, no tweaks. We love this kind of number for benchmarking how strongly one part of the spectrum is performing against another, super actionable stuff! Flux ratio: 0.91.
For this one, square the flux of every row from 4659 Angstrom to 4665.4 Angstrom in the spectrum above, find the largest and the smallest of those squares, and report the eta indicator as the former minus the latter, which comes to 357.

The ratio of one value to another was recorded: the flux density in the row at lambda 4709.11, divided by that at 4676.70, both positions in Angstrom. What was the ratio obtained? 0.86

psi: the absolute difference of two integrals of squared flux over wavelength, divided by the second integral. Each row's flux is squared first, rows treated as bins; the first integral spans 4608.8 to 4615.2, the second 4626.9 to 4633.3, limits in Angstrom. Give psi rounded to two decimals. 0.13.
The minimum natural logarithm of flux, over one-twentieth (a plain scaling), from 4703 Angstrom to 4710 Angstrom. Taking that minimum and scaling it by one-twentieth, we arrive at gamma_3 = 0.156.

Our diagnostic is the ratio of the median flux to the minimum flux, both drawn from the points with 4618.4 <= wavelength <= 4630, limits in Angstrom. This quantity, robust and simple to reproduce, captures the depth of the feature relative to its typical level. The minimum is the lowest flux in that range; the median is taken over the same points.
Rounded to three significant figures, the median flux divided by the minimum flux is 1.01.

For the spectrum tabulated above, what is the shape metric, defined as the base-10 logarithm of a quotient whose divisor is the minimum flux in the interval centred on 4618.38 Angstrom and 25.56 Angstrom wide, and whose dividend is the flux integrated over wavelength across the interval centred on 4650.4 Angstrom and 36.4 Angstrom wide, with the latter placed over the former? 1.60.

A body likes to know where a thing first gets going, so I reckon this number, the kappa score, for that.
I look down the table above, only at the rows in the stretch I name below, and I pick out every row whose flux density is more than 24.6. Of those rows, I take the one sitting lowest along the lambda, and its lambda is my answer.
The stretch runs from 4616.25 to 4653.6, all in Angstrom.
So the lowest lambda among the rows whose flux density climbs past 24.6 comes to 4616.78 Angstrom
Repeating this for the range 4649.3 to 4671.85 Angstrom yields 4649.85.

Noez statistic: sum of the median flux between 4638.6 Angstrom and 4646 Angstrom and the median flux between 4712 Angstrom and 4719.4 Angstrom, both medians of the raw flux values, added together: 51.4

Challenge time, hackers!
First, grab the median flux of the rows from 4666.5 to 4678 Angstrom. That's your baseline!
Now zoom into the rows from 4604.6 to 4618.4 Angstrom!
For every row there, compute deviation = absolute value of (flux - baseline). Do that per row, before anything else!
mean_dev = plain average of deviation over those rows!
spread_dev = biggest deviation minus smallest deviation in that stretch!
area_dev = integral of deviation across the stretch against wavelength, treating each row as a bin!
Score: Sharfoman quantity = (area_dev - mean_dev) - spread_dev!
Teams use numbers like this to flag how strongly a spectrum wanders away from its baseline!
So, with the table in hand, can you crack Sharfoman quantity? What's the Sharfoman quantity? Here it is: 12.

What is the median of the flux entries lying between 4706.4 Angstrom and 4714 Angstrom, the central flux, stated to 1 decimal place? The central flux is 24.5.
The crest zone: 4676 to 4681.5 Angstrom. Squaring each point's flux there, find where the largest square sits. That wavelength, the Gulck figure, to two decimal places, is 4676.70 Angstrom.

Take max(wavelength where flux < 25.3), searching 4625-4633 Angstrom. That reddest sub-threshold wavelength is 4632.75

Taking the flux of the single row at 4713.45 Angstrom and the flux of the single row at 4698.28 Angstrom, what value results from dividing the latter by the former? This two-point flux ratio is 0.91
